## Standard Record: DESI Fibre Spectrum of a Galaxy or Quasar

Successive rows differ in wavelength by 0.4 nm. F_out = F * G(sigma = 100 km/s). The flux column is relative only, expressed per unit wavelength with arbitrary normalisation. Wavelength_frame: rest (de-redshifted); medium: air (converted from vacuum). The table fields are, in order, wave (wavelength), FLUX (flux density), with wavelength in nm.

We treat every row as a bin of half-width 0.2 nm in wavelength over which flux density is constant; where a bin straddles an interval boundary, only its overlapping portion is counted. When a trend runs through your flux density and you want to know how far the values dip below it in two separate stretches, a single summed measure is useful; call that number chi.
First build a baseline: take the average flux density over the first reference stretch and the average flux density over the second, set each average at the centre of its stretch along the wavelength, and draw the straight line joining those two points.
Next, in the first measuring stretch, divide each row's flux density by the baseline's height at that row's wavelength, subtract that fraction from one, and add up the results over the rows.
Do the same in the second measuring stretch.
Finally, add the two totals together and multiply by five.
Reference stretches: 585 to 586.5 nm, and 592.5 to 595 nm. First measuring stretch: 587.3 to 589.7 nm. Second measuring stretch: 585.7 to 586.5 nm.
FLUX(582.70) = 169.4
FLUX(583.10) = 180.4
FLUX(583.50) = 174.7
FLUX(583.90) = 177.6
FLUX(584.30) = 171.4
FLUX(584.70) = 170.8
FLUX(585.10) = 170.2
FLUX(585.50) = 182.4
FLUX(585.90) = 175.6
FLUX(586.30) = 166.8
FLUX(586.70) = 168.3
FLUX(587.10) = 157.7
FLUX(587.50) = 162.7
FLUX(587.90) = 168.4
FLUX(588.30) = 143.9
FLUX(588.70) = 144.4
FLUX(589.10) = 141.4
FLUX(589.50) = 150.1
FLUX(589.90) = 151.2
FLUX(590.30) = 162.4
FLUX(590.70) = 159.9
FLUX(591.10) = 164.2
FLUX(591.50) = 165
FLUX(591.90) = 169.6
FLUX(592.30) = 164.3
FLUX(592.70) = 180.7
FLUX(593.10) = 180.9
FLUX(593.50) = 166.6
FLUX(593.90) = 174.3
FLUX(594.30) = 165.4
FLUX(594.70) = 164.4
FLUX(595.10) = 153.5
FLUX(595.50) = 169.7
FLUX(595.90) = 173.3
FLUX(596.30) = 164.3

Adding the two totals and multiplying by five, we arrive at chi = 3.8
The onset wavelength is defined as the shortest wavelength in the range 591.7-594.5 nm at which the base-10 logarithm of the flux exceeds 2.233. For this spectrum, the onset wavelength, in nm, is 592.70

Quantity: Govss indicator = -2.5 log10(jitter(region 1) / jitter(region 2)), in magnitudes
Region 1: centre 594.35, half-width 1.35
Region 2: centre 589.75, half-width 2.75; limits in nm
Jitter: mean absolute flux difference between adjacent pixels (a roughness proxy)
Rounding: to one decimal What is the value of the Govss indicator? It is -0.5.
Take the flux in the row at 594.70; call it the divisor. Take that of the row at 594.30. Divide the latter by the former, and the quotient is 1.01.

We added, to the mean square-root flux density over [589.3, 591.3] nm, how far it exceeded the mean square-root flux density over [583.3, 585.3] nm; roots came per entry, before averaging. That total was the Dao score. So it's 12.0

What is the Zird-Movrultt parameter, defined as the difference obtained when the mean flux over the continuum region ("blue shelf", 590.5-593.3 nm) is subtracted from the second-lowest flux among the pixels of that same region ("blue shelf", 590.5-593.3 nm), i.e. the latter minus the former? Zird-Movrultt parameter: -5.0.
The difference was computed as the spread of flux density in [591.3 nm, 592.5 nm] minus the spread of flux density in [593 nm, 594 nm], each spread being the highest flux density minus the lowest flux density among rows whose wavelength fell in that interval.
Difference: -9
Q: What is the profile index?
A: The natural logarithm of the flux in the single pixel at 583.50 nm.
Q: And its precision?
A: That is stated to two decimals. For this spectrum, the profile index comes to 5.16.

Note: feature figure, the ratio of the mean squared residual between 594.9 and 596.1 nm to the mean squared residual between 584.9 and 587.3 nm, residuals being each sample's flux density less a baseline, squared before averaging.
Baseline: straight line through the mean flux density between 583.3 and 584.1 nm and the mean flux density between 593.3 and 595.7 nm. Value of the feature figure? 1.2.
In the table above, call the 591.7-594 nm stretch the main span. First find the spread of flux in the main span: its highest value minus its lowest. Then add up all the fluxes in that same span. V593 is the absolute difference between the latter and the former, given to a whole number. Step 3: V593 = 1020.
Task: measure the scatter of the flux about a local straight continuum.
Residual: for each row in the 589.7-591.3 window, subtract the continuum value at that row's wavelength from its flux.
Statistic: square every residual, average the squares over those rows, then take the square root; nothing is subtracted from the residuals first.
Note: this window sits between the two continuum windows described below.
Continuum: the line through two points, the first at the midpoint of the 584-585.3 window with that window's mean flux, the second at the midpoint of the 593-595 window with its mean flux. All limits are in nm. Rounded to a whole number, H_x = 12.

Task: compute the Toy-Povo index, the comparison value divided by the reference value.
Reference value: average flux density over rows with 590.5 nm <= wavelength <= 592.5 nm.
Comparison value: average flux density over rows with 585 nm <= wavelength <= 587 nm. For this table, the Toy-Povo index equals 1.05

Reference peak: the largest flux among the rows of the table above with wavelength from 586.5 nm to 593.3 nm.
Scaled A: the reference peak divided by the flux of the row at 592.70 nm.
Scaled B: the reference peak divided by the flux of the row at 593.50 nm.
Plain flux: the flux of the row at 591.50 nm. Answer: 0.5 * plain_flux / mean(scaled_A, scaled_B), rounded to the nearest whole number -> 79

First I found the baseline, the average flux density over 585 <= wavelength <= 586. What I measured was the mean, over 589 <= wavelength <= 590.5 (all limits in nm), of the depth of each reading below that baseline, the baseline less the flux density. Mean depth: 25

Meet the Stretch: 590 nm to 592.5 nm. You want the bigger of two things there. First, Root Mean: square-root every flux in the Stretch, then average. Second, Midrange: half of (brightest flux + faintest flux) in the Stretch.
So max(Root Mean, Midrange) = 165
